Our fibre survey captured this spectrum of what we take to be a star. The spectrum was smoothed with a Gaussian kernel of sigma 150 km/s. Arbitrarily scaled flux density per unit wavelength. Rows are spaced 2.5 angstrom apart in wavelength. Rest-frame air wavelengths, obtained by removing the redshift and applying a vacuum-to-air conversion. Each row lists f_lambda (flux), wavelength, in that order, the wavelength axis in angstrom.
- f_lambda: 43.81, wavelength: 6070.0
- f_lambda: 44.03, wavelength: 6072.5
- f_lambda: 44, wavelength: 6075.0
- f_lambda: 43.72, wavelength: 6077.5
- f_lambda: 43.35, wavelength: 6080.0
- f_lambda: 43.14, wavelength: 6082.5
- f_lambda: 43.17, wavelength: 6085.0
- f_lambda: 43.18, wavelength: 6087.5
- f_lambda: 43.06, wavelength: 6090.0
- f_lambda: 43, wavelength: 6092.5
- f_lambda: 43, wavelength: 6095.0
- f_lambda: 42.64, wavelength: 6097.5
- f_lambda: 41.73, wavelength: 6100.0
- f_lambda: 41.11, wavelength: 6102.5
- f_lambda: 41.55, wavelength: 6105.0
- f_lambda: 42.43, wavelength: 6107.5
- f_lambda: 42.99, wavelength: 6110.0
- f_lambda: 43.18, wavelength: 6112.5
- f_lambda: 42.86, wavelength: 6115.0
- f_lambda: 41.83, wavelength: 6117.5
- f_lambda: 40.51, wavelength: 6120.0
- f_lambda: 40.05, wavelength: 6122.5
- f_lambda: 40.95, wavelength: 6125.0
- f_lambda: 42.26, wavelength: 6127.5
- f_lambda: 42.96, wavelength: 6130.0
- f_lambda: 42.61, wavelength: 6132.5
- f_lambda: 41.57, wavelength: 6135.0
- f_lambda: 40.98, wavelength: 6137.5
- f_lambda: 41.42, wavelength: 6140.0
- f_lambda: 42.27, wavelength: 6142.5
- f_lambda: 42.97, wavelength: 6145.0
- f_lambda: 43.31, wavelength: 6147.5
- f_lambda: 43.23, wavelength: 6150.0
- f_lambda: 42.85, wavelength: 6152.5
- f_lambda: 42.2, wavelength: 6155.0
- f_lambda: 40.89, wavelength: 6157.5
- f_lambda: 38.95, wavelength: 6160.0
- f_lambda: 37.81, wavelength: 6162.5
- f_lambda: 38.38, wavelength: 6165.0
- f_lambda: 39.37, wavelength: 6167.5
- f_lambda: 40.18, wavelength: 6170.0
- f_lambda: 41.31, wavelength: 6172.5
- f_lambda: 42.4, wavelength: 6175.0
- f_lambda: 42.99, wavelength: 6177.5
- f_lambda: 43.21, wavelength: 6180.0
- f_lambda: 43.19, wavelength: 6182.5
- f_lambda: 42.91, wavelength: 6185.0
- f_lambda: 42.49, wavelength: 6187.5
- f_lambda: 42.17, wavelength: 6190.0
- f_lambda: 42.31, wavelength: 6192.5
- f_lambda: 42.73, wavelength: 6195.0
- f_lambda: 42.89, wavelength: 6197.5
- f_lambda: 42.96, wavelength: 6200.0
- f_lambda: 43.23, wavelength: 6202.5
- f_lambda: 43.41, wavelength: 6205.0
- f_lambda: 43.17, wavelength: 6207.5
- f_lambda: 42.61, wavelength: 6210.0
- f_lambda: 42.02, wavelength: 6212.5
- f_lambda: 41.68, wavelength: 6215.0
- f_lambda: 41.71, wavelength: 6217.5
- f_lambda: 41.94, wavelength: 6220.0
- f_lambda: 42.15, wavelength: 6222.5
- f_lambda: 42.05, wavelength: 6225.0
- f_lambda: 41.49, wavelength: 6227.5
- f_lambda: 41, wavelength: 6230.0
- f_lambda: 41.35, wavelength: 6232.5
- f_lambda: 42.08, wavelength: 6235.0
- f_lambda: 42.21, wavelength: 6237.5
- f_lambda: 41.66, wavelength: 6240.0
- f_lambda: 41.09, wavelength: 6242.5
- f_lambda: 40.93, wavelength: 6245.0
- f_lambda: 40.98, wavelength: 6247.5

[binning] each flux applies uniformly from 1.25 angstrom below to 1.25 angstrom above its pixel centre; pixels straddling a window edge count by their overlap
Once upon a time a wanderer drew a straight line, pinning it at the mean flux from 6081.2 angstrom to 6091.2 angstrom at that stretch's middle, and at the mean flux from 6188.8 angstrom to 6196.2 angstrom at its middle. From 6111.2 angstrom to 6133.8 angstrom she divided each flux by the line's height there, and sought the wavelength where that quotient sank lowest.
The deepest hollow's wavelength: 6122.5 angstrom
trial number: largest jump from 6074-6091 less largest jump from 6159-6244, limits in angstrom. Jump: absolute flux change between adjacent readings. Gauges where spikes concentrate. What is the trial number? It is -0.8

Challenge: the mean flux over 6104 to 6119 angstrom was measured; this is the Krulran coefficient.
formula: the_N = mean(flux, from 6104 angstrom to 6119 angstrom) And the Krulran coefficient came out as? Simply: 42.5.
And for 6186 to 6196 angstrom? 42.4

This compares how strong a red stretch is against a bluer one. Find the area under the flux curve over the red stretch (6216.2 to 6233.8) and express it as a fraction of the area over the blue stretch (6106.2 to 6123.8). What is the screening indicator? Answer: 1.0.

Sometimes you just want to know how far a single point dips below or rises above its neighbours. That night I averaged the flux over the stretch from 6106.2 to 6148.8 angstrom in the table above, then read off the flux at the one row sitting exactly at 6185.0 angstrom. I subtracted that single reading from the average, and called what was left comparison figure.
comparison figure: -0.84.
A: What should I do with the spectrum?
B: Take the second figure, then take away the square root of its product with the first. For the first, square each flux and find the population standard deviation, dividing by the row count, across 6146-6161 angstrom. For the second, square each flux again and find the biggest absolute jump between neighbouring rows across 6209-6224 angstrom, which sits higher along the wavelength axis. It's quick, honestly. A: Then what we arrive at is -30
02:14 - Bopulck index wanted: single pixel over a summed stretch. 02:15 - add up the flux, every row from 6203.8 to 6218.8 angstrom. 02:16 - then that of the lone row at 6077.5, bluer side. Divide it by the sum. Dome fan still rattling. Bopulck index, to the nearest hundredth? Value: 0.17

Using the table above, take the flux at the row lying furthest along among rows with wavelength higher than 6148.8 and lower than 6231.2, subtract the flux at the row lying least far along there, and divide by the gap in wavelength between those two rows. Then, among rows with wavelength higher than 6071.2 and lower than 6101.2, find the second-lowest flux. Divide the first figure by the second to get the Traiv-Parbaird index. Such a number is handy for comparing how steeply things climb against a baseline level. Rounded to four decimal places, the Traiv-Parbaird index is -0.0007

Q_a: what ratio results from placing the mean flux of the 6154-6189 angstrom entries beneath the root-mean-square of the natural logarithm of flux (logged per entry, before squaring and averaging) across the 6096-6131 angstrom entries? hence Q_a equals 0.0908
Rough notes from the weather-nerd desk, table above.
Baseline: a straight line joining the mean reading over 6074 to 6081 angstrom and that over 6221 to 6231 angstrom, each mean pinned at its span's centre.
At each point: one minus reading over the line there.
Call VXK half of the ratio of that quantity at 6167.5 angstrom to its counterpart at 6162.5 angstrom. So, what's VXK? 0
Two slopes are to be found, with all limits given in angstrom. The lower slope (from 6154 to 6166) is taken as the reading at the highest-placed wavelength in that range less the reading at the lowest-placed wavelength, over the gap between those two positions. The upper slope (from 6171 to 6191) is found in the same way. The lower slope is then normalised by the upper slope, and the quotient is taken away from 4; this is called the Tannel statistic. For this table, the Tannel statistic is 12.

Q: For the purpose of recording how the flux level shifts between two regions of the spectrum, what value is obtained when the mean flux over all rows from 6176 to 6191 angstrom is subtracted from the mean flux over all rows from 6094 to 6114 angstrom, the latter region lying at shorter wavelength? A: -0.50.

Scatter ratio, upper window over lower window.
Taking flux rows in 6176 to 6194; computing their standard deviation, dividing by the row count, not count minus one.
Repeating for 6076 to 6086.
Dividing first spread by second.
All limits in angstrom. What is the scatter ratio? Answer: 1.7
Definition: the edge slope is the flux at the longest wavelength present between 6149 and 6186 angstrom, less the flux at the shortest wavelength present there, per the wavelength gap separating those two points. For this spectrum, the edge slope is -0.01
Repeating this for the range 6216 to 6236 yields 0.02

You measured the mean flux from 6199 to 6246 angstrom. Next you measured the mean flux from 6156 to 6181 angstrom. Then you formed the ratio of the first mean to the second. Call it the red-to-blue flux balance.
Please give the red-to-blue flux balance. 1.04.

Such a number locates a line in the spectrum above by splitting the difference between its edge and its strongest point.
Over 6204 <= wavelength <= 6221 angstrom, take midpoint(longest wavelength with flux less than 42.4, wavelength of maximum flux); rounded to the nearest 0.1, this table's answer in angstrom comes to 6212.5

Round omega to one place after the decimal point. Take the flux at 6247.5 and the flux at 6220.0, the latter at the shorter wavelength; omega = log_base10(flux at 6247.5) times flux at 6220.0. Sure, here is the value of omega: 67.6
